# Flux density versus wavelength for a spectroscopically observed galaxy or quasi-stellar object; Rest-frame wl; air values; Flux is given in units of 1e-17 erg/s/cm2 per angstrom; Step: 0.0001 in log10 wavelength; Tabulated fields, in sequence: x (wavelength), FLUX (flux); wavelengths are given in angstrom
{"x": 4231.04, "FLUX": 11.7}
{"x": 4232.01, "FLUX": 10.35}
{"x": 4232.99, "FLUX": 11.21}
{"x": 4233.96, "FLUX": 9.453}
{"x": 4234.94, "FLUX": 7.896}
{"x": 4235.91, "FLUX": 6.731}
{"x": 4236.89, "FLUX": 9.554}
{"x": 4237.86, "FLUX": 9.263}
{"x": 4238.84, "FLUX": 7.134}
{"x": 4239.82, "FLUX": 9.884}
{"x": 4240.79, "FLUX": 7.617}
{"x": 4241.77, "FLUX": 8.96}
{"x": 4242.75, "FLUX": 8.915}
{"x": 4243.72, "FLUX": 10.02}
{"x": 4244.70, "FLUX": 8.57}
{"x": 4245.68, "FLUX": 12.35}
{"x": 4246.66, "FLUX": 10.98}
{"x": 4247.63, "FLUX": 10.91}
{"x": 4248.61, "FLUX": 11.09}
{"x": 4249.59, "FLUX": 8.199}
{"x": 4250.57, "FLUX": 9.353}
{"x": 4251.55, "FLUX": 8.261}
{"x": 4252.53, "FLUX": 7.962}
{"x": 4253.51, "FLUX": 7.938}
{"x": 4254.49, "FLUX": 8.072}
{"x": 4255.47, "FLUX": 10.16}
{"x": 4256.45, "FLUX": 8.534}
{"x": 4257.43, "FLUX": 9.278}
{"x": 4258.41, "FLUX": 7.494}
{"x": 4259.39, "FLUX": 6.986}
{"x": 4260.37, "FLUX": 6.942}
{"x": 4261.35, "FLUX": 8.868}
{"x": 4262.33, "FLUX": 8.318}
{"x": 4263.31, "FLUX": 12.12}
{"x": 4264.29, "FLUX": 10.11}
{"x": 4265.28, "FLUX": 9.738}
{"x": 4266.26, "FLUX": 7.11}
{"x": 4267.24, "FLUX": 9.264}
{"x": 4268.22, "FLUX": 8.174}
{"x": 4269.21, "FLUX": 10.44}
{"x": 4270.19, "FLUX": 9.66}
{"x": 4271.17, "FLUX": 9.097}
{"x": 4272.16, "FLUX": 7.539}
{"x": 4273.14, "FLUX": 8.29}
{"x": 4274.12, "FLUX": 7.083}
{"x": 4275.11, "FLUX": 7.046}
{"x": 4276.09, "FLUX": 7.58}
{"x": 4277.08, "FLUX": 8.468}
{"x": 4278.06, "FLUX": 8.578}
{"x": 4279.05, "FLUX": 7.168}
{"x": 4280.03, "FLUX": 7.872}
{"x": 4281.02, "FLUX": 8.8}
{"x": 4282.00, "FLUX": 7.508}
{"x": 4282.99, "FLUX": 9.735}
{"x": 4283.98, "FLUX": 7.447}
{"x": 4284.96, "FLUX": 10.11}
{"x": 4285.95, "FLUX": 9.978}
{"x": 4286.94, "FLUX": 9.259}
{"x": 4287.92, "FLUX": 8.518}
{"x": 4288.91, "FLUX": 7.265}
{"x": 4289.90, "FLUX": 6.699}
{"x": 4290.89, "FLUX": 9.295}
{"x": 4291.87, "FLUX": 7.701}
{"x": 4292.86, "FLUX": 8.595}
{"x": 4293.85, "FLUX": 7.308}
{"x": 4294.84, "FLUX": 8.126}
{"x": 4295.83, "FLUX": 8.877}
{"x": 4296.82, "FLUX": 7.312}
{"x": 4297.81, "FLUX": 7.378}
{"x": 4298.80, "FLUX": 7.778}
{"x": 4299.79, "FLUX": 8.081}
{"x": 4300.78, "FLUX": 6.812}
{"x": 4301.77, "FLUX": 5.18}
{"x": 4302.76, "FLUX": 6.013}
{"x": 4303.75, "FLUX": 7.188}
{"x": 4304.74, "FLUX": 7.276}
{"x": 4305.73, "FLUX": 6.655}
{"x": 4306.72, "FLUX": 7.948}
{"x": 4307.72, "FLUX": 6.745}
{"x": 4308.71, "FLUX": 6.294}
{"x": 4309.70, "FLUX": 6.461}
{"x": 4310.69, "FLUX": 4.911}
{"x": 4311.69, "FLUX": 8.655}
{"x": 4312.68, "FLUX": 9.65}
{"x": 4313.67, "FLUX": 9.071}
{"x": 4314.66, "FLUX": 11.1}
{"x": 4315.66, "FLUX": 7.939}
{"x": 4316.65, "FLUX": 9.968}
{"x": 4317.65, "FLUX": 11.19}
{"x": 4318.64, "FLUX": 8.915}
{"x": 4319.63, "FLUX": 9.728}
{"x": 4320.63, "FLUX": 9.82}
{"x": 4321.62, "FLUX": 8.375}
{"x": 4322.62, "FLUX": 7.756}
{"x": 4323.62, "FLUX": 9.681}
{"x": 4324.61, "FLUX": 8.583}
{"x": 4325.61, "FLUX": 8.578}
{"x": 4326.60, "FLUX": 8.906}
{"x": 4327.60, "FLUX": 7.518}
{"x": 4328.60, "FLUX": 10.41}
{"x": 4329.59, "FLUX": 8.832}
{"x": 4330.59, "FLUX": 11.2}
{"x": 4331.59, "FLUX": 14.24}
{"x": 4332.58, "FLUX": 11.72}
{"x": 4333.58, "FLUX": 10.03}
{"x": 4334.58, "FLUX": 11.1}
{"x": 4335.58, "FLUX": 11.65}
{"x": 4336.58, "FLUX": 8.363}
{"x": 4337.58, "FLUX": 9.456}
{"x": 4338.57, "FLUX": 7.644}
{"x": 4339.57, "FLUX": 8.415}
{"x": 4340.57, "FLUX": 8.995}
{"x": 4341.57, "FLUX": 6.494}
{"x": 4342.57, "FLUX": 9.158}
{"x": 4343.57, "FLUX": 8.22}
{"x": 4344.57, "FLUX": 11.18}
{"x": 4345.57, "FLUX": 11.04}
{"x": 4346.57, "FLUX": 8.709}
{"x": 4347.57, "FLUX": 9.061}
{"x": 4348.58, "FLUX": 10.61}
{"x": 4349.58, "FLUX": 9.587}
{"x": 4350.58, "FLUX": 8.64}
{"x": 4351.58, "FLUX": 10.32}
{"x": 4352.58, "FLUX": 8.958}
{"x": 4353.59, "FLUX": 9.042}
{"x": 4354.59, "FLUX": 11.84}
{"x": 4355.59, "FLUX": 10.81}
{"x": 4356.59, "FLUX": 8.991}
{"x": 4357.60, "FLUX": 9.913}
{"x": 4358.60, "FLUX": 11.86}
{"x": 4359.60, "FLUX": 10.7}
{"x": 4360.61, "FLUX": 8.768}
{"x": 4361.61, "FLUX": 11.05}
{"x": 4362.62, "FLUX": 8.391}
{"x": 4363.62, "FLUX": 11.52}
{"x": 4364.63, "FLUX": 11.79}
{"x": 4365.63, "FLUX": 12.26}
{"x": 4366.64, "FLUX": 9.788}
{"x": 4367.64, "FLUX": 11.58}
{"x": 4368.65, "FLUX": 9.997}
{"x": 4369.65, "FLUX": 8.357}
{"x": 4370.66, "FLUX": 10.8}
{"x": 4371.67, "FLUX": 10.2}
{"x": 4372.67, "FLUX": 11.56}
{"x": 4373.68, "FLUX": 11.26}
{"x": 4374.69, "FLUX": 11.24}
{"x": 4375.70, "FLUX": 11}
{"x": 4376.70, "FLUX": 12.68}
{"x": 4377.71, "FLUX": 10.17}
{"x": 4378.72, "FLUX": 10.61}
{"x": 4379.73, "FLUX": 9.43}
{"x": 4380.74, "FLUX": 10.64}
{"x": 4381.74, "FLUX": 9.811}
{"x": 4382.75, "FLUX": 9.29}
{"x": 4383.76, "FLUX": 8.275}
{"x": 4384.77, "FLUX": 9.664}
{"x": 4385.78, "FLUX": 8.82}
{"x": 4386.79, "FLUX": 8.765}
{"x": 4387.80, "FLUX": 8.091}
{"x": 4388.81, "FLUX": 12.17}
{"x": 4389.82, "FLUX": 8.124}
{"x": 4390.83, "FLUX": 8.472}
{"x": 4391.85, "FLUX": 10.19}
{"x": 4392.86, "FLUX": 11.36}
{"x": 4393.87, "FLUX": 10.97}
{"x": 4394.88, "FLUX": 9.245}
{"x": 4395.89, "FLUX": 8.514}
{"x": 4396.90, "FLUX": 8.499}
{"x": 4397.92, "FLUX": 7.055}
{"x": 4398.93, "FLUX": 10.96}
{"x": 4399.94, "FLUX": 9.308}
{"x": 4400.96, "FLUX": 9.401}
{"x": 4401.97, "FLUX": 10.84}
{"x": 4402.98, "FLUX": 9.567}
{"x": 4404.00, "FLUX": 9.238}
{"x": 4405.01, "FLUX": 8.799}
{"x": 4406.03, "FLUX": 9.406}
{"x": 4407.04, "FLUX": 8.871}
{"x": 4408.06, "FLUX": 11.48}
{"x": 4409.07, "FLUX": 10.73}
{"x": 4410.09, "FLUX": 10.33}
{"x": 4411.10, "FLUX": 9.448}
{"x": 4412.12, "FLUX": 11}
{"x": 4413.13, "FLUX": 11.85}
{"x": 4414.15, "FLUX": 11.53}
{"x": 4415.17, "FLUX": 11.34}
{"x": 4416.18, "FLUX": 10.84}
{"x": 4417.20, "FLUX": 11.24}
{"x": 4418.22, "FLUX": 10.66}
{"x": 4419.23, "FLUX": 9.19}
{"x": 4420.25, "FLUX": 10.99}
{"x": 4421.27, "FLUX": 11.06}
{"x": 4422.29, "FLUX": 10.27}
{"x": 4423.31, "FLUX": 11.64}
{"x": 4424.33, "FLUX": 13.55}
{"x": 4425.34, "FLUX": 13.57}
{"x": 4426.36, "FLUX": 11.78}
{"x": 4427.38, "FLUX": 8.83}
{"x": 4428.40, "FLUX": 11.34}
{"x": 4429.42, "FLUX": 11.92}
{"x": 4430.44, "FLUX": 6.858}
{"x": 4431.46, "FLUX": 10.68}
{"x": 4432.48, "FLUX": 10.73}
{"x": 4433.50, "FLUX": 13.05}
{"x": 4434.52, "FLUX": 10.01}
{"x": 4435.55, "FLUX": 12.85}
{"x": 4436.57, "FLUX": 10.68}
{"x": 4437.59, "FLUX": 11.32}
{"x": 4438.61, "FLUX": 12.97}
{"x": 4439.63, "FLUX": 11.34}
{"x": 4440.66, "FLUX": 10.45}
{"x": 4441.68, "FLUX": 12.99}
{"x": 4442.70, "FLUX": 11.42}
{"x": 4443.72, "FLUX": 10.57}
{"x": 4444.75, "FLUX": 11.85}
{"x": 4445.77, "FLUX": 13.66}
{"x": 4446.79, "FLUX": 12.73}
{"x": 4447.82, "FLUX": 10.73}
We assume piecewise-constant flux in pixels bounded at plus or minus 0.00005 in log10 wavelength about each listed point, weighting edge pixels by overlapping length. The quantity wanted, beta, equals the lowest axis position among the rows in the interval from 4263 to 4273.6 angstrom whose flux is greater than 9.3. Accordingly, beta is 4263.31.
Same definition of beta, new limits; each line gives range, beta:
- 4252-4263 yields 4255.47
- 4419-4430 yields 4420.25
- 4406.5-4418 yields 4408.06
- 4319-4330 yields 4319.63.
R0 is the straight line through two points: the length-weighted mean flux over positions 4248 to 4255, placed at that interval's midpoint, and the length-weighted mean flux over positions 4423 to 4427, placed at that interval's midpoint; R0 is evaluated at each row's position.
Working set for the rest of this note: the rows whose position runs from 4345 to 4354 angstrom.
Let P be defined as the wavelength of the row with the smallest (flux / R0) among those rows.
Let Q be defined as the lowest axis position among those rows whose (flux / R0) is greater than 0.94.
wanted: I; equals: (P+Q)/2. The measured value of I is 4348.1 angstrom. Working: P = 4350.58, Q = 4345.57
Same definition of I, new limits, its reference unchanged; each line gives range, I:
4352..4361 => 4357.6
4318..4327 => 4321.1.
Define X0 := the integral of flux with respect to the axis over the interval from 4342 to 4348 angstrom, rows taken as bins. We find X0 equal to 57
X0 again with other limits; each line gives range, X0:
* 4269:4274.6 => 48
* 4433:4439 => 71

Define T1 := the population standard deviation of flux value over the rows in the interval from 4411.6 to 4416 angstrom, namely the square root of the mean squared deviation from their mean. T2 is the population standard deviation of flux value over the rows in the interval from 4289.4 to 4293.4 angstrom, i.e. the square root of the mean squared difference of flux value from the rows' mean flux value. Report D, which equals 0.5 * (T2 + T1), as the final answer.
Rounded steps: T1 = 0.31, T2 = 1.0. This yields 0.64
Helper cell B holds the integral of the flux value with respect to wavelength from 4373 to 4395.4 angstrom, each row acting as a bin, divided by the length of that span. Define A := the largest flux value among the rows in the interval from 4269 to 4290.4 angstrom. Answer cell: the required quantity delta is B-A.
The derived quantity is -0.4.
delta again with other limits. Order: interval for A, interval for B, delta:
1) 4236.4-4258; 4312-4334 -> -2.7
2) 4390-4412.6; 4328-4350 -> -1.7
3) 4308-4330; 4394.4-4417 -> -1.2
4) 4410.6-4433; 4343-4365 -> -3.5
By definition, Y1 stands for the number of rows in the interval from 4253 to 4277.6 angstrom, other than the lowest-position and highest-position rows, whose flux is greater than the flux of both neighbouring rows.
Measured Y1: 7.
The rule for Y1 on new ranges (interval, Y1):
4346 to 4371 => 7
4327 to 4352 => 8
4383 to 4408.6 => 6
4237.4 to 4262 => 8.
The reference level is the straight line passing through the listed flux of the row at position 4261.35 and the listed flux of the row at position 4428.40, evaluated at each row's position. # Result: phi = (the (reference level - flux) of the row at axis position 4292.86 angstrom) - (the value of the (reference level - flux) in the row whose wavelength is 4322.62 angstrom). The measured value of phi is -1.3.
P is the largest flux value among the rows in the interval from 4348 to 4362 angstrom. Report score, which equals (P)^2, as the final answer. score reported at 141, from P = 11.86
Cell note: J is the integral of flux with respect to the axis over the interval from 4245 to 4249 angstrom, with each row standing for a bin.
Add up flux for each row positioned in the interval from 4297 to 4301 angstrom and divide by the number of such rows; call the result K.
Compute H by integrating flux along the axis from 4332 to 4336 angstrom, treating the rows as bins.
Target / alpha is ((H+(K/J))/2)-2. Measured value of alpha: 20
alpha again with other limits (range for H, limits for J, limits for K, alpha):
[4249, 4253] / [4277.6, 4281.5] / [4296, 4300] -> 15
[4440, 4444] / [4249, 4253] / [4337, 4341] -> 21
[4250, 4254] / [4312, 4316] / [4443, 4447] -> 15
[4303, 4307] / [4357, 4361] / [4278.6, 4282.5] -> 12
